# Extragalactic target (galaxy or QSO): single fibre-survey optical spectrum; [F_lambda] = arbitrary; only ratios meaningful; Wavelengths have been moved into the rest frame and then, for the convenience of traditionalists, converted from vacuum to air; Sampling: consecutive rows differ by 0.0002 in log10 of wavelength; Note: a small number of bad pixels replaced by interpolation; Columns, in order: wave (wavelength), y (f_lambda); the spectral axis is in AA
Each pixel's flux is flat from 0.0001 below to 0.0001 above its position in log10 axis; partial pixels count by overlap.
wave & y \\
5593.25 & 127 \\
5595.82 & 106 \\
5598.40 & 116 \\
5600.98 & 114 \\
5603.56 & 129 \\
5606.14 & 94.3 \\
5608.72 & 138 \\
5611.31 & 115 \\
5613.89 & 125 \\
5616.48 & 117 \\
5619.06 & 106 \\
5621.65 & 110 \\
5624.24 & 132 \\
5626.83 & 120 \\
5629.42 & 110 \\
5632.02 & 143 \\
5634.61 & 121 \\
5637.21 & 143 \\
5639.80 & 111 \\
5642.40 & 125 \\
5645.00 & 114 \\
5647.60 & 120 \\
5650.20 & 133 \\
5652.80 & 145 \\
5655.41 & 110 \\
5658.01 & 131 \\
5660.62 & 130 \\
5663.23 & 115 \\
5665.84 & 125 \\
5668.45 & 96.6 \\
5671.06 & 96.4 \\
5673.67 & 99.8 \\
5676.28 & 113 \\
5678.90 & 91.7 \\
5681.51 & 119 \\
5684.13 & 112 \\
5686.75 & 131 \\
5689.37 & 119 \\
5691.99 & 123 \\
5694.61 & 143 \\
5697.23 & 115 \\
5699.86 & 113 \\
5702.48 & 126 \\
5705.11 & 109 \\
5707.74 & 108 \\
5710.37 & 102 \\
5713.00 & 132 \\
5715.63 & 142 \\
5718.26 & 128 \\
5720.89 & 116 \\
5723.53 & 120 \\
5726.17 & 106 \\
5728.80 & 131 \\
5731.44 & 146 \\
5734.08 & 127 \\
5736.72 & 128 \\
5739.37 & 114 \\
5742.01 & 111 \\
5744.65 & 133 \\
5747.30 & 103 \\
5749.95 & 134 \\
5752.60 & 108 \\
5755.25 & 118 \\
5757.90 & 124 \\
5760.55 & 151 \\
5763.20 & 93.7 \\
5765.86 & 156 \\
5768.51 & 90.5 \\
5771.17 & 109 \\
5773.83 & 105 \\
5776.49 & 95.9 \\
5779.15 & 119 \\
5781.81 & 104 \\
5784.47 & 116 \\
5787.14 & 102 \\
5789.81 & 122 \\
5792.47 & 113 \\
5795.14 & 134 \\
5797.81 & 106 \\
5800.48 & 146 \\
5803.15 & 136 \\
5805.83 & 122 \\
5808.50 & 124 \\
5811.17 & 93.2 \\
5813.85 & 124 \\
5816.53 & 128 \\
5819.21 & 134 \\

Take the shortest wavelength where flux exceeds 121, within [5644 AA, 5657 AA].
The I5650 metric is 5650.20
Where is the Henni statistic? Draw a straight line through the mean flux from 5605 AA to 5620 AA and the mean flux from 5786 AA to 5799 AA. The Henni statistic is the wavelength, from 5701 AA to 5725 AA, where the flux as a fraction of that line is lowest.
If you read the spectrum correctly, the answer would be 5710.37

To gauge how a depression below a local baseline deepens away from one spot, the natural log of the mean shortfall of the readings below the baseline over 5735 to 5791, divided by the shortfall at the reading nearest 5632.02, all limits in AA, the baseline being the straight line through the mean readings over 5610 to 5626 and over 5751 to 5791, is -2.8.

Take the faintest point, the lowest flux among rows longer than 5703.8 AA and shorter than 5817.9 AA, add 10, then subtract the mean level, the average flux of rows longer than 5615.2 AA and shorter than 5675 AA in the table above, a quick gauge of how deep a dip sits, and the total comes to -19.2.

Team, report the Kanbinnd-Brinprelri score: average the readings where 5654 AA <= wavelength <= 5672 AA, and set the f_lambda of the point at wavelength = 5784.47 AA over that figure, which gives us 1.01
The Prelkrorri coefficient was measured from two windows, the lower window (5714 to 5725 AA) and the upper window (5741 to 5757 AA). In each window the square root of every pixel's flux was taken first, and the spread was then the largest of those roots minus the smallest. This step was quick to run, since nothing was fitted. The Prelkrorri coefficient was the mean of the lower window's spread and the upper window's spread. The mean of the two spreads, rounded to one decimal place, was 1.3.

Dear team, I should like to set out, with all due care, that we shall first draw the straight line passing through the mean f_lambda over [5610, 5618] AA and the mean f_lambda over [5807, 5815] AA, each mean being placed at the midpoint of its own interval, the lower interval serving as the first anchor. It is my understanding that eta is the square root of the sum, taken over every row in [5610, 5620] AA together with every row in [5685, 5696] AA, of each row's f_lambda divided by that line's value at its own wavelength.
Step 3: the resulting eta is 2.88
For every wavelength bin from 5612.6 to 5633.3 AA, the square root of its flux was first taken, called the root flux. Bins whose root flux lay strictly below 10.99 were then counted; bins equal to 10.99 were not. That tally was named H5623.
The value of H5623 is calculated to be 5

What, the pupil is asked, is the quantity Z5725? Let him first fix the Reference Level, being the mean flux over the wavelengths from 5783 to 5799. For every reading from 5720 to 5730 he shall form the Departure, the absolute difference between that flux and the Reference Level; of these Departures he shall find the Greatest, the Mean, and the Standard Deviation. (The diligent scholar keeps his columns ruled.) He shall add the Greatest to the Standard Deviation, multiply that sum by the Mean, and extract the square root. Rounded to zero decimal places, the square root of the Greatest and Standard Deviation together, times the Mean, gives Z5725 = 13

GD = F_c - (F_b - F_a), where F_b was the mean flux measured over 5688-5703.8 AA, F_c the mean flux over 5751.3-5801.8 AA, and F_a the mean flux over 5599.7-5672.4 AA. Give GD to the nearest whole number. 114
